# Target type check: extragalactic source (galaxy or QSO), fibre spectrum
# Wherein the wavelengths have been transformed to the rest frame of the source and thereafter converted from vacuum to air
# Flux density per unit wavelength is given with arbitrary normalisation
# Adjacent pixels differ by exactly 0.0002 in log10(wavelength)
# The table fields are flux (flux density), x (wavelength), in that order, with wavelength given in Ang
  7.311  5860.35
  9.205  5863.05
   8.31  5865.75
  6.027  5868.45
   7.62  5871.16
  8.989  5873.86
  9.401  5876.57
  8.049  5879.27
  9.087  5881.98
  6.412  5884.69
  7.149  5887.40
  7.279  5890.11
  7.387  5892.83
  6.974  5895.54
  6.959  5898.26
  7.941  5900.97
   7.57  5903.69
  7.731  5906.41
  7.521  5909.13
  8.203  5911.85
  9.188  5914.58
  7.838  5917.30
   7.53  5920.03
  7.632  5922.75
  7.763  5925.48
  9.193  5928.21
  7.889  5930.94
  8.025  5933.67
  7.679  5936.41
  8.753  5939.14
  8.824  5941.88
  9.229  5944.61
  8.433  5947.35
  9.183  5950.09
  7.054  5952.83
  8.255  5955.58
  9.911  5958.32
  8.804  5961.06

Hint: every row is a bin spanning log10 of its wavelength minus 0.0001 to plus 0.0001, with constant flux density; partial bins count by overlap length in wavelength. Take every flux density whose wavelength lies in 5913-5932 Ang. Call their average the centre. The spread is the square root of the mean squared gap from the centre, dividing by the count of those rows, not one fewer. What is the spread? 0.67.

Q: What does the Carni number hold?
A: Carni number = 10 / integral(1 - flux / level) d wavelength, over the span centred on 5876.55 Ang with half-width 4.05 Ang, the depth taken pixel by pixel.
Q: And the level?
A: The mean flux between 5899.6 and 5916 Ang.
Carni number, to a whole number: -13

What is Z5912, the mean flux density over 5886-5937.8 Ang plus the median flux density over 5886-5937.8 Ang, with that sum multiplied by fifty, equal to 772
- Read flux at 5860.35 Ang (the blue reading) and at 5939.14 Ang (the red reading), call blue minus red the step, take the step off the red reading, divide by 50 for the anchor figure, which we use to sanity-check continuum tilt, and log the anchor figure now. 0.20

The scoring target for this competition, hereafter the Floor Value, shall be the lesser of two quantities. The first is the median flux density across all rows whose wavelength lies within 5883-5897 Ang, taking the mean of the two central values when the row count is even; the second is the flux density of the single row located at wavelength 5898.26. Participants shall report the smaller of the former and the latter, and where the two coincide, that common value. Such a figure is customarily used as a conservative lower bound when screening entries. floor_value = 7.0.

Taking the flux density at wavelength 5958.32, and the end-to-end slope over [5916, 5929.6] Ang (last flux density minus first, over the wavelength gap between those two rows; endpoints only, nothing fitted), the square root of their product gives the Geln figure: 1.11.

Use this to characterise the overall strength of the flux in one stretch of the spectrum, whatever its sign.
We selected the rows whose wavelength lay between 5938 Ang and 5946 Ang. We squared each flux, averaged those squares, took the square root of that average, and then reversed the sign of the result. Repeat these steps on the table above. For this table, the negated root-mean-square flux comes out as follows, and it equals -8.9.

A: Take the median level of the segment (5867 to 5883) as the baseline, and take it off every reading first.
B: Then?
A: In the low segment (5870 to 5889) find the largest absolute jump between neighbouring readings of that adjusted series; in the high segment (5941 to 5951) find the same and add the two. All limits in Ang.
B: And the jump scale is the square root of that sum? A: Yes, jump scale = 1.86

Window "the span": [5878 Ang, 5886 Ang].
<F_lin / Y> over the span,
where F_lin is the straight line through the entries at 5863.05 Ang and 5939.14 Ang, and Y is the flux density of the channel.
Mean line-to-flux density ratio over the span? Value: 1.18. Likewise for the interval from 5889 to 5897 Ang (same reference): 1.25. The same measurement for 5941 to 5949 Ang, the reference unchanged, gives 0.99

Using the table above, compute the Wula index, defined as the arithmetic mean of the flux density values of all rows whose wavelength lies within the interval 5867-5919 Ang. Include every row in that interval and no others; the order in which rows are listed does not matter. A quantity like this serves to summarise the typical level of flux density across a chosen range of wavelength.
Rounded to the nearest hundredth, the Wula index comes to 7.75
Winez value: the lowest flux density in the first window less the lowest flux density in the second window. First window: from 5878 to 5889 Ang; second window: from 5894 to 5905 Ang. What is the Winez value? -0.5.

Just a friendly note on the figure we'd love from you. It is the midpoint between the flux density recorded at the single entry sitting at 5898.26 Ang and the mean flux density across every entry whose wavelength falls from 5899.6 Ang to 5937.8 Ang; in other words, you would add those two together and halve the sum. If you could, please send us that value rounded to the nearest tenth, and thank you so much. 7.5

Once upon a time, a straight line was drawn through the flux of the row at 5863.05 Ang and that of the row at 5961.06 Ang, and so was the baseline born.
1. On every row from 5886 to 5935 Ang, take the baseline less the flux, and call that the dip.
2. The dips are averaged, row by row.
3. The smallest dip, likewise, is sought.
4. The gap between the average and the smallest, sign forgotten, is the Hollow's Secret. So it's 1.50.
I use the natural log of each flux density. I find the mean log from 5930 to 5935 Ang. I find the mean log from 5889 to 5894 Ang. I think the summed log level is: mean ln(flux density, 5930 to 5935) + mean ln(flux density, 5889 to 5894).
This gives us 4.07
